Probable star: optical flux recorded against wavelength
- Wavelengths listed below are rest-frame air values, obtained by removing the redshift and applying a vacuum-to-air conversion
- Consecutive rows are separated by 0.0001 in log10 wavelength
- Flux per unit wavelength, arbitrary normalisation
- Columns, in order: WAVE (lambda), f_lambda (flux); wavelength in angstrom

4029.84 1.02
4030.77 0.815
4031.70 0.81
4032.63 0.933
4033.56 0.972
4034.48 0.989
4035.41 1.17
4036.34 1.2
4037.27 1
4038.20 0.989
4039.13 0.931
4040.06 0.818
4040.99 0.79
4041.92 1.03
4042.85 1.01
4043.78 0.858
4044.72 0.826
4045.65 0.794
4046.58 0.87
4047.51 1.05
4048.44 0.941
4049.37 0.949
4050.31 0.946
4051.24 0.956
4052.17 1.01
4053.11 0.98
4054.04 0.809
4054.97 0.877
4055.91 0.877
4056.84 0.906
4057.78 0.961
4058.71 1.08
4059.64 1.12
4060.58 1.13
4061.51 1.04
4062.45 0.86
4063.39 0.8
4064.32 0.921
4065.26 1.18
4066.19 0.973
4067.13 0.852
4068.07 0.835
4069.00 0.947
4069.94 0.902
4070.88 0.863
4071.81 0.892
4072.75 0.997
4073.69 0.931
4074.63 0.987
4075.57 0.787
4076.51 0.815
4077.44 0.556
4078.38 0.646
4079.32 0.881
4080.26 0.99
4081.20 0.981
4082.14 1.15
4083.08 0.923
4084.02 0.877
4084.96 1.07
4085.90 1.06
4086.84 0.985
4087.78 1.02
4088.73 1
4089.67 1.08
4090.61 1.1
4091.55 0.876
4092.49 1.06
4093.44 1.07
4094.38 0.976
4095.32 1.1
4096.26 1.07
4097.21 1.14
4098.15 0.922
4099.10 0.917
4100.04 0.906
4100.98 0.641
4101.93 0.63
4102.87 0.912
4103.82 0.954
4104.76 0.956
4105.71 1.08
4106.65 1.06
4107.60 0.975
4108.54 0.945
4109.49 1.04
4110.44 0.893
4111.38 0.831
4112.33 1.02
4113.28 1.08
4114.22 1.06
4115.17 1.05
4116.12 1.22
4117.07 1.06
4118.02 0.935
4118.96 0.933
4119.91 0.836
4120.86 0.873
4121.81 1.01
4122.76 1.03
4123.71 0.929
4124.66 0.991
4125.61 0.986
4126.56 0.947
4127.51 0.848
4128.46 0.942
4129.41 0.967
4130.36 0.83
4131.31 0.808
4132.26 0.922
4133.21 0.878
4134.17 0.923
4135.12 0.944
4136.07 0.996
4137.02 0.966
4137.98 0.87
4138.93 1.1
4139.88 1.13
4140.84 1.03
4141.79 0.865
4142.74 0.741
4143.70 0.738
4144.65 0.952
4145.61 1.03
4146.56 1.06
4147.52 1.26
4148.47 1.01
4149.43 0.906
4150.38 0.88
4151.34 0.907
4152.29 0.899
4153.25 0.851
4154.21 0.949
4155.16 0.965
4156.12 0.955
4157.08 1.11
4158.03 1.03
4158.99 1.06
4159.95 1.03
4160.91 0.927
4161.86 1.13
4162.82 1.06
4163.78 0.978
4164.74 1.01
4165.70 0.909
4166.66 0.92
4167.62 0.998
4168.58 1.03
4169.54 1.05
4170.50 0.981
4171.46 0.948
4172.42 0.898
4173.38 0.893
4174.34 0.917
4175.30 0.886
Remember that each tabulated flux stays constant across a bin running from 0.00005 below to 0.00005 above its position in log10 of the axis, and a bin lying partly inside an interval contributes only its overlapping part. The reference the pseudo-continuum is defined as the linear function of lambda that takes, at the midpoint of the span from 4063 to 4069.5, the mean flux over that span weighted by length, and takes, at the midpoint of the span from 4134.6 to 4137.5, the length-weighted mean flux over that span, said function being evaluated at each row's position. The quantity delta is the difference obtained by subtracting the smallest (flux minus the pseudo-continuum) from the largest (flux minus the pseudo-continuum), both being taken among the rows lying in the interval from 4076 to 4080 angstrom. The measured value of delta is 0.32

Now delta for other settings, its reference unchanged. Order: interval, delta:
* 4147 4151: 0.38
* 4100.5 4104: 0.32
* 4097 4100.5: 0.24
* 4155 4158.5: 0.15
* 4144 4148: 0.31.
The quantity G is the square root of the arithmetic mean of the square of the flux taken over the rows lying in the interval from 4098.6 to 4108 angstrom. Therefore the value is 0.91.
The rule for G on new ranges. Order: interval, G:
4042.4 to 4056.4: 0.92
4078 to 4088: 0.97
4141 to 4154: 0.94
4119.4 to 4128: 0.94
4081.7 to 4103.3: 0.99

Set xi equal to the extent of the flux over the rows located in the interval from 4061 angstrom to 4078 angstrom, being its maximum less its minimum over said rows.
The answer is 0.62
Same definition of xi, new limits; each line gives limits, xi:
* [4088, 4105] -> 0.51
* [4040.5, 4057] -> 0.26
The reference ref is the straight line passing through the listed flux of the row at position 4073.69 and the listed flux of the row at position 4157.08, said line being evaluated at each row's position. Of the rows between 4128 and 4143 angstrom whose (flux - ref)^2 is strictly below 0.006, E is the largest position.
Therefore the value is 4140.84 angstrom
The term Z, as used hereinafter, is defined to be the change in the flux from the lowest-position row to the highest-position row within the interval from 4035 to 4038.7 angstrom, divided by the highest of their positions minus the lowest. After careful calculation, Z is -0.065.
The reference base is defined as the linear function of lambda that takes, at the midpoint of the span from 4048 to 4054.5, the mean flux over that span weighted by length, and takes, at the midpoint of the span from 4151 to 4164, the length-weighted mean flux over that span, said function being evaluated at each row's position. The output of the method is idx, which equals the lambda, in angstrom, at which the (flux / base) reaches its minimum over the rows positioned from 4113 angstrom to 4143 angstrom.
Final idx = 4142.74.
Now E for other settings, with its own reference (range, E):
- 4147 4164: 4162.82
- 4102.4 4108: 4107.60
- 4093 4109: 4108.54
